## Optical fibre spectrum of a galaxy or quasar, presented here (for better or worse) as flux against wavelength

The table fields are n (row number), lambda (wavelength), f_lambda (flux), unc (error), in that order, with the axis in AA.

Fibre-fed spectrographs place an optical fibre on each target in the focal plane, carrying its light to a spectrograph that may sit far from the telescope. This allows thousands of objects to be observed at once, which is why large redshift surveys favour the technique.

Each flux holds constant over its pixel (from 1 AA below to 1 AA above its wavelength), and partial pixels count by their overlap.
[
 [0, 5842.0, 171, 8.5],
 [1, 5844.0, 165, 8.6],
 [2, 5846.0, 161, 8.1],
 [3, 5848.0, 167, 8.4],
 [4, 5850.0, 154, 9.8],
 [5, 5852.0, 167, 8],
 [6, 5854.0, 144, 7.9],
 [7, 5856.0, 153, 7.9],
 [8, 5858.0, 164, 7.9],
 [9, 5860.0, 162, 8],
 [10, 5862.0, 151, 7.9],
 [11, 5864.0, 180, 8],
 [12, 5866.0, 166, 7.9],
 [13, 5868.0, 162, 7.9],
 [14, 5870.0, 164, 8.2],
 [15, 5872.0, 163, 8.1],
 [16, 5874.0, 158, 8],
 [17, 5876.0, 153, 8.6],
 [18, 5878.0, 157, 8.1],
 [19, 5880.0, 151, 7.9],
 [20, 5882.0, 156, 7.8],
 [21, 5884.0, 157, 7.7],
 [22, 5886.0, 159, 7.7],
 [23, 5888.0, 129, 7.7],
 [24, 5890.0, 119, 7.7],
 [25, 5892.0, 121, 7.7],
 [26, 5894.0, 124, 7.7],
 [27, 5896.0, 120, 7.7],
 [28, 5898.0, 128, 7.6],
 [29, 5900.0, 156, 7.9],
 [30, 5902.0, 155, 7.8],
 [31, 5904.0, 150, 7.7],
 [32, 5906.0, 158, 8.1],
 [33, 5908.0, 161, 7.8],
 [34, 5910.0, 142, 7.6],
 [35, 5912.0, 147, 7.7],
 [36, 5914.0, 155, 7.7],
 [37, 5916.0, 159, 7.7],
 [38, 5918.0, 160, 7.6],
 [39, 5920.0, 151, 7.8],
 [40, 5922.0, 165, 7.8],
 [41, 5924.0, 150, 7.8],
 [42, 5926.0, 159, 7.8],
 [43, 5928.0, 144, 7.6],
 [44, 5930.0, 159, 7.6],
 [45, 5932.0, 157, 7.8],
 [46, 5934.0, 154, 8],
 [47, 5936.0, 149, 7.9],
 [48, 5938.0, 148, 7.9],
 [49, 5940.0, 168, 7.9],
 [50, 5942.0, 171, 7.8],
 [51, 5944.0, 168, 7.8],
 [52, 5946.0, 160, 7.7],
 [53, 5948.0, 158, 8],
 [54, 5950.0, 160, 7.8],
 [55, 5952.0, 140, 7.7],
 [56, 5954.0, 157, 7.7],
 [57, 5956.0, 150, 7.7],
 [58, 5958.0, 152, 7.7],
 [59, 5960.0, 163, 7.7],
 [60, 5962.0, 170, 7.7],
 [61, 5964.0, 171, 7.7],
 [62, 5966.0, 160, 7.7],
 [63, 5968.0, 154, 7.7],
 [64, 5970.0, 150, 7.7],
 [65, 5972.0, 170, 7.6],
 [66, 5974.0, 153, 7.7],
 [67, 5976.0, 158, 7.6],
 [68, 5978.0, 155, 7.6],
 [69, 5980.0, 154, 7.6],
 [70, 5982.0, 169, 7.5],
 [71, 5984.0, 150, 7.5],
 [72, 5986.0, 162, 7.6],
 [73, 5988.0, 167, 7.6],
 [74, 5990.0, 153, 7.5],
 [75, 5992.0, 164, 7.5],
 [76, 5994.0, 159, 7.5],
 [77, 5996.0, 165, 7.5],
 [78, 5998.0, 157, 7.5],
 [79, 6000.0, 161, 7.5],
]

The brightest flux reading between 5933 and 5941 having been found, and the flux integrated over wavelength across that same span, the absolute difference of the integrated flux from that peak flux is 1070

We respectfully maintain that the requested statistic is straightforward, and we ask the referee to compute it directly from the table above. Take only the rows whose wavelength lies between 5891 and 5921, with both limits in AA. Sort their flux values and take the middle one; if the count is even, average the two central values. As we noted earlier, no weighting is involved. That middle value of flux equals 151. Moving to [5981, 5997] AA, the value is 163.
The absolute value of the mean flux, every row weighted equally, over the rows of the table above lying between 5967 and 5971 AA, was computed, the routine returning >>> 152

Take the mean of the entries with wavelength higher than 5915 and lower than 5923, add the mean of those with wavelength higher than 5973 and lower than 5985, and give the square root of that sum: 17.8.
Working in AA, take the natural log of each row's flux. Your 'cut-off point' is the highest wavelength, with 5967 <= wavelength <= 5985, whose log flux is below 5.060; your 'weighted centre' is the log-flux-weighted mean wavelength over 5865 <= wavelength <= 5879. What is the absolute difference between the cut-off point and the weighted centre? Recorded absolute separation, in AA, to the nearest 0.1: 112.0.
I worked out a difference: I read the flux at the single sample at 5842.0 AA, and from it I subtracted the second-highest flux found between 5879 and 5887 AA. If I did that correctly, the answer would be 14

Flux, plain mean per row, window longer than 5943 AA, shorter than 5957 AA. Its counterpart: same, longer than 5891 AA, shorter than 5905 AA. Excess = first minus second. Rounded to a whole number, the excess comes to 20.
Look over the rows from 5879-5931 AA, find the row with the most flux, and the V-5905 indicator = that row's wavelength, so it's 5922.0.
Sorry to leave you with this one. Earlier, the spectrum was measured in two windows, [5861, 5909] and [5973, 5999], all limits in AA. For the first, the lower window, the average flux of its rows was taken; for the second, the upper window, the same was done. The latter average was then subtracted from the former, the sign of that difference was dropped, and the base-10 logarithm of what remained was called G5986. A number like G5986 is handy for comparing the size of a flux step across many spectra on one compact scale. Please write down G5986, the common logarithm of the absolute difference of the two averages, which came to 0.95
